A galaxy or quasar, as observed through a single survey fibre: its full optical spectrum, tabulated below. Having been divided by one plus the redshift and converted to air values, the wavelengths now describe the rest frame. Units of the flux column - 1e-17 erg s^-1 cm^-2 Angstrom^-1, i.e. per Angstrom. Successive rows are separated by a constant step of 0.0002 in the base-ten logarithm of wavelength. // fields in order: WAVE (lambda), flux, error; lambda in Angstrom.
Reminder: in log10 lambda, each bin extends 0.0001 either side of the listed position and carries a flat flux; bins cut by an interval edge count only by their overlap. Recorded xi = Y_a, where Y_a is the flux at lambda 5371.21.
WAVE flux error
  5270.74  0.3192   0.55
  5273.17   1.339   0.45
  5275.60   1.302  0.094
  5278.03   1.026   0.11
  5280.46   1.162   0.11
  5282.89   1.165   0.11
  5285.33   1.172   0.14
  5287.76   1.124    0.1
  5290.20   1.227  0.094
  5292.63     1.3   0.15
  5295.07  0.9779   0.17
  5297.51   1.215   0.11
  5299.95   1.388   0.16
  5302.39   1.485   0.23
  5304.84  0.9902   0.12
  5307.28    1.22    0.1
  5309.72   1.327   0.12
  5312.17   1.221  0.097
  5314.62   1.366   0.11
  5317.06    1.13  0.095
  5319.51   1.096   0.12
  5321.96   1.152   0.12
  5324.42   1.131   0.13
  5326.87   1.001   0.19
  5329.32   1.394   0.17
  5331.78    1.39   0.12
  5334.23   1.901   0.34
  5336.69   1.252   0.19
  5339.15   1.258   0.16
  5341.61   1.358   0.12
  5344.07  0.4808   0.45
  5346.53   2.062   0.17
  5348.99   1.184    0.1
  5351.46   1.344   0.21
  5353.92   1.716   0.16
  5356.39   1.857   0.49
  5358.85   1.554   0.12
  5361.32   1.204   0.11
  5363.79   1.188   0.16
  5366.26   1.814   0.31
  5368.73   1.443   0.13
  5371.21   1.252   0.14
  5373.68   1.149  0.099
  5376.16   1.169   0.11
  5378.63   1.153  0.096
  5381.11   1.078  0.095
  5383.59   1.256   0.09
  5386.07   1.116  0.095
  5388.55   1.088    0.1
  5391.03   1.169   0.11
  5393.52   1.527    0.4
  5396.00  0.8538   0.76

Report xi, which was 1.252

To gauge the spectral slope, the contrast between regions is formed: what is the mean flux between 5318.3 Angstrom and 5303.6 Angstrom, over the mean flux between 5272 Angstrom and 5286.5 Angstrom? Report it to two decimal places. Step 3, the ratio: 1.01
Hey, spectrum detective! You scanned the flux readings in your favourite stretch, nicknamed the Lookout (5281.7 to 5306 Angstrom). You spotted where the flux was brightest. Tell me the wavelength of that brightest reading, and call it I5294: 5302.39 Angstrom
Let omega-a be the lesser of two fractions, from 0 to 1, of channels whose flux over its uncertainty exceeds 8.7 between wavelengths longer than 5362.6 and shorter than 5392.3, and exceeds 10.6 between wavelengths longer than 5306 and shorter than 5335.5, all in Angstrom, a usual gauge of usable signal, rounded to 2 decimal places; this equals 0.50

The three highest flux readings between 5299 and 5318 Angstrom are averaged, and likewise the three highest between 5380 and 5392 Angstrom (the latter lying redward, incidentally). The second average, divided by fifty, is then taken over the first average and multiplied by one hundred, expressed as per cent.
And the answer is 1.67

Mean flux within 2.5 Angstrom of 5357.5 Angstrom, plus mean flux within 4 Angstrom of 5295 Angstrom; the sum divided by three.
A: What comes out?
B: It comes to 0.96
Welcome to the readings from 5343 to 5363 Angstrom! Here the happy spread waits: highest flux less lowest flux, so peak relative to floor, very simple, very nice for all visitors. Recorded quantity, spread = 1.6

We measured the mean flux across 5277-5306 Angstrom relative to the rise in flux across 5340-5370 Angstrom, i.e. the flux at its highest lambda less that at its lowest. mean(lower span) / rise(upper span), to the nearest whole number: 14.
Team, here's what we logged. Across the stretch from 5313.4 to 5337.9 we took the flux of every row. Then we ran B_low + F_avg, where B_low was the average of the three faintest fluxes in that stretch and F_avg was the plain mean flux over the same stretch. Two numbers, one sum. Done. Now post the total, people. 2.36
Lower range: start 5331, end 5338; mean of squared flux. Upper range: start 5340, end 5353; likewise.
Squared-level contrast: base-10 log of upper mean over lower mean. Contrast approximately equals -0.09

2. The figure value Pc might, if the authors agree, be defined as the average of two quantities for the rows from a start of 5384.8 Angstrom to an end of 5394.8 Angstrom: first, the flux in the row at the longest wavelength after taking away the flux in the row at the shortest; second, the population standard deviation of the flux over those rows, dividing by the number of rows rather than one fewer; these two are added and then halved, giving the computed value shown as 0.29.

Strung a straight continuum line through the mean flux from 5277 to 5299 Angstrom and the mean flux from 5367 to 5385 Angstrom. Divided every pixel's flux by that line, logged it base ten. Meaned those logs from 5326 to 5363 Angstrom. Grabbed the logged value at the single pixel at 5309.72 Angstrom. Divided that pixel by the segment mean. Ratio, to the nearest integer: 1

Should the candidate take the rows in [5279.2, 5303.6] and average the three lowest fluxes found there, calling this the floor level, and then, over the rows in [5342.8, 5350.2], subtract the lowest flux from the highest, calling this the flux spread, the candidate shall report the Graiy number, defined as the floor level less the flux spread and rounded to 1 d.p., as -0.5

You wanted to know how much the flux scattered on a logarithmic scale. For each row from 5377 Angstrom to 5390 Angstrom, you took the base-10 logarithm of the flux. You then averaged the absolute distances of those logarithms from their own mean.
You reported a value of 0.020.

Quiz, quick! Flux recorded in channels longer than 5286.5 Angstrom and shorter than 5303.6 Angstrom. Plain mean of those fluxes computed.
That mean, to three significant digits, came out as 1.25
